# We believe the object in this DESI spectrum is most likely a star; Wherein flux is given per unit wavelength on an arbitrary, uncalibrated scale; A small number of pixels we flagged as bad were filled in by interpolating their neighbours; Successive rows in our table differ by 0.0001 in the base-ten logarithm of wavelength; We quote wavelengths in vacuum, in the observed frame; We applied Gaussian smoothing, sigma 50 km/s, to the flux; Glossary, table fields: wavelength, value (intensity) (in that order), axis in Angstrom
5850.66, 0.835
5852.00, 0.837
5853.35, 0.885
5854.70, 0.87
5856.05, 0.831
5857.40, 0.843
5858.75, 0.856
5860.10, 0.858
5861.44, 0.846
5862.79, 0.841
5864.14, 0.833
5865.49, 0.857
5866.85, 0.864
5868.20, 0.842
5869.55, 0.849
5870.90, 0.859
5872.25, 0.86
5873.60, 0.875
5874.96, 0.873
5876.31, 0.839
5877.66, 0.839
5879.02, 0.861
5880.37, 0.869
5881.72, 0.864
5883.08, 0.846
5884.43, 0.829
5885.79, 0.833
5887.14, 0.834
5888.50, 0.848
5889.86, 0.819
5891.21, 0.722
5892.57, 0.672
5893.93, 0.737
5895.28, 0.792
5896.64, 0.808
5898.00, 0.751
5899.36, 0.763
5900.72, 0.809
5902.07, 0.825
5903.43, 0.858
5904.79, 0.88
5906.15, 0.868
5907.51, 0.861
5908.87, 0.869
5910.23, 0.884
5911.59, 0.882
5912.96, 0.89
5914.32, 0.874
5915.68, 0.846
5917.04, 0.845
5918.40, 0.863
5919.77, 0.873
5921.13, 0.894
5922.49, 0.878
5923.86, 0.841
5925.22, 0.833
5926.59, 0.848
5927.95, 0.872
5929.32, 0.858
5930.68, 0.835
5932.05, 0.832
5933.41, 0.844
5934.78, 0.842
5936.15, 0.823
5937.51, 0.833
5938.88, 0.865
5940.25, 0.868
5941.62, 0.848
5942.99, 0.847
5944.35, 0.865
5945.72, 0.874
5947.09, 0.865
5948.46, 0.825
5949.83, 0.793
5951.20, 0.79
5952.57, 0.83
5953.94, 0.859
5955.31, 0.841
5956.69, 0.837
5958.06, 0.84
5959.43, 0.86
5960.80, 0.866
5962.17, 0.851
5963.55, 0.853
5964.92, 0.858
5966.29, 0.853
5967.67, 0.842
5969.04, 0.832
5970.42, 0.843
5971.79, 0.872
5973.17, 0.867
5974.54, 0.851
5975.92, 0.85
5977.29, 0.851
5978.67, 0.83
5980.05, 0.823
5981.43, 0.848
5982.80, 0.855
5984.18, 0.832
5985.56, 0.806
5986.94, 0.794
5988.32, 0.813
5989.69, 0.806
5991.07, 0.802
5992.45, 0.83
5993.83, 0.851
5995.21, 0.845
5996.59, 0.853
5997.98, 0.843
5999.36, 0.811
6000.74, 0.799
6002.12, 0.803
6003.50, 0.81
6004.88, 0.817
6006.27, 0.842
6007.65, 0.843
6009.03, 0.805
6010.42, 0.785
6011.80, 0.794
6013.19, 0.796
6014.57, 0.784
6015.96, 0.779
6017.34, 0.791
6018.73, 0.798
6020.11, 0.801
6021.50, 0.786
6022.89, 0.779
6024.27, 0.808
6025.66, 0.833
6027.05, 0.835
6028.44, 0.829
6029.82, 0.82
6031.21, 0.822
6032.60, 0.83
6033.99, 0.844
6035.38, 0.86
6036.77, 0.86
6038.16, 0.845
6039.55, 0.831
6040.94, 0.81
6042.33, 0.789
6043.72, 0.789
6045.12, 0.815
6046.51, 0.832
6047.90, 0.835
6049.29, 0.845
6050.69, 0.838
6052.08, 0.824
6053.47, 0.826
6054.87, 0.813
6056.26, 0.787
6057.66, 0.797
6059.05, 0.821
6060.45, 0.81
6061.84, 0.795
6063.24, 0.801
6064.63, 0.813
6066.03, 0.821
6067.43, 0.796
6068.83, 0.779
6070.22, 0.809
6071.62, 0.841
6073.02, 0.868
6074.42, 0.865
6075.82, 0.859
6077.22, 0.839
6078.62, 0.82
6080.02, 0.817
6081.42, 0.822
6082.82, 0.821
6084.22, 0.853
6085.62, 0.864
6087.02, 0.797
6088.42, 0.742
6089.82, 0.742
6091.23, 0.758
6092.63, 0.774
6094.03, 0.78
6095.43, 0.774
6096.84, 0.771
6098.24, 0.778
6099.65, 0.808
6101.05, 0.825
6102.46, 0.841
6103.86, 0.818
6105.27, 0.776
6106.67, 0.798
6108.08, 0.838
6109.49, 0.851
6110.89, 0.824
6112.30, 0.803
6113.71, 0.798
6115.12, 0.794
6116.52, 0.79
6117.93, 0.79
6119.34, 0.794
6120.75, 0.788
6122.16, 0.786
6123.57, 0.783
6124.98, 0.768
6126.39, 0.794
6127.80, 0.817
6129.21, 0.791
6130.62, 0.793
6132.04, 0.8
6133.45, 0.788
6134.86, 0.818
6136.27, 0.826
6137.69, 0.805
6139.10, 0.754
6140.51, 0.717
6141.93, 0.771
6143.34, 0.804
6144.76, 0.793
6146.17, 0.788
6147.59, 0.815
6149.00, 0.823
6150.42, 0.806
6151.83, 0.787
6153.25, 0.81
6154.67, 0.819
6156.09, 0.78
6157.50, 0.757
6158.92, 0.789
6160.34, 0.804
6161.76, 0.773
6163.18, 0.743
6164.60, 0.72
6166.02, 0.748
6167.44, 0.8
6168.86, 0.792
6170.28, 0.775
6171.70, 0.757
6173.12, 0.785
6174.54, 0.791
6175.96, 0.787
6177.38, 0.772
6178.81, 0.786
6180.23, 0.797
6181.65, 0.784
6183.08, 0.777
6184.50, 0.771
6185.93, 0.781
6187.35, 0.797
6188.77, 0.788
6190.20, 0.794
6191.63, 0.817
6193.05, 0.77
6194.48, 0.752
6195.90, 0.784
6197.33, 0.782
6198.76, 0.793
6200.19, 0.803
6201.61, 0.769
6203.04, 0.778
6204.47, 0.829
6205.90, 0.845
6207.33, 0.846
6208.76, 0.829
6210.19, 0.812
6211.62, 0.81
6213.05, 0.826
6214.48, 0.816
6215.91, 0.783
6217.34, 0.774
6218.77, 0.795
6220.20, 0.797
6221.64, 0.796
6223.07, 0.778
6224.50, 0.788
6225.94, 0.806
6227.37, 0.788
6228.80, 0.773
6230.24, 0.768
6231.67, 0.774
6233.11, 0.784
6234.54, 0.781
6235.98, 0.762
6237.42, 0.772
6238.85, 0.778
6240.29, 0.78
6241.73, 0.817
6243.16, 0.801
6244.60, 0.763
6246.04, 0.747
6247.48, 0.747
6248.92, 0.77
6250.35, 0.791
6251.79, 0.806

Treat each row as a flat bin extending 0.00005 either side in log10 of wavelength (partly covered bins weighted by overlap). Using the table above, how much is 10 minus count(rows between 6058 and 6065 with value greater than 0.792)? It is 5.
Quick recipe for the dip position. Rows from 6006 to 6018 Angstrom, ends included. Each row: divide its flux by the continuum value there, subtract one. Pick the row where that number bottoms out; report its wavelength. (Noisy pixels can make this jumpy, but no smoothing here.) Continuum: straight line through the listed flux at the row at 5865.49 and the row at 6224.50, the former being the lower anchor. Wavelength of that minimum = 6015.96 Angstrom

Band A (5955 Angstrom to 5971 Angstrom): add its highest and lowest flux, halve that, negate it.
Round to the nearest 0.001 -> -0.849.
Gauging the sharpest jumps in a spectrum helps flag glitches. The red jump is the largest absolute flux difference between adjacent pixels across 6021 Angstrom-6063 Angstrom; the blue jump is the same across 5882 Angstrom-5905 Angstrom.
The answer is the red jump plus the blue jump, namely 0.126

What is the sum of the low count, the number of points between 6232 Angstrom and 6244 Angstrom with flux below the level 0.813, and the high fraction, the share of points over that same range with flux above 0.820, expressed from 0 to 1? 7.0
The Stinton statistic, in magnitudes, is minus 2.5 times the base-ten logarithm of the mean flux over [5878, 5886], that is 0.18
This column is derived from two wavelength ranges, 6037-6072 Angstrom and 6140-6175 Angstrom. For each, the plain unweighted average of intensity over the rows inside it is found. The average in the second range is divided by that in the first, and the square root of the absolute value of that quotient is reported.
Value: 0.980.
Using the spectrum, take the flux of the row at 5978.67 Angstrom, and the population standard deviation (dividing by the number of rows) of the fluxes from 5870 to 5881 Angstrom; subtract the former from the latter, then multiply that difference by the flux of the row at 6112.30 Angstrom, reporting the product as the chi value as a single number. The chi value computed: -0.656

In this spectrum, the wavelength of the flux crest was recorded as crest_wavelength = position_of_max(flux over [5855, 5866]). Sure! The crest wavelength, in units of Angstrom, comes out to 5860.10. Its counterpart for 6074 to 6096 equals 6074.42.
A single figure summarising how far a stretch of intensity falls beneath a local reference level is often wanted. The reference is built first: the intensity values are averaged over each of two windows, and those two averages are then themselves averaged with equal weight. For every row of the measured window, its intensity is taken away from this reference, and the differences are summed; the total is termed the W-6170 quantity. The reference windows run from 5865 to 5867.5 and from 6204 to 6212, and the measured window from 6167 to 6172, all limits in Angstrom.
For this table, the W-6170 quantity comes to 0.25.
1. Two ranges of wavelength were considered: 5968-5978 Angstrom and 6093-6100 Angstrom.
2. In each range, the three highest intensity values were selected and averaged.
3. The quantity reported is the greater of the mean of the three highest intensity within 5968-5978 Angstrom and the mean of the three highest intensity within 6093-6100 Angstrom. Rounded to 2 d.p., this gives 0.86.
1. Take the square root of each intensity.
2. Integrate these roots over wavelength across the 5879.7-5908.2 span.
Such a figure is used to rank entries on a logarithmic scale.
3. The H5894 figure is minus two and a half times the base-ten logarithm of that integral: -3.52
